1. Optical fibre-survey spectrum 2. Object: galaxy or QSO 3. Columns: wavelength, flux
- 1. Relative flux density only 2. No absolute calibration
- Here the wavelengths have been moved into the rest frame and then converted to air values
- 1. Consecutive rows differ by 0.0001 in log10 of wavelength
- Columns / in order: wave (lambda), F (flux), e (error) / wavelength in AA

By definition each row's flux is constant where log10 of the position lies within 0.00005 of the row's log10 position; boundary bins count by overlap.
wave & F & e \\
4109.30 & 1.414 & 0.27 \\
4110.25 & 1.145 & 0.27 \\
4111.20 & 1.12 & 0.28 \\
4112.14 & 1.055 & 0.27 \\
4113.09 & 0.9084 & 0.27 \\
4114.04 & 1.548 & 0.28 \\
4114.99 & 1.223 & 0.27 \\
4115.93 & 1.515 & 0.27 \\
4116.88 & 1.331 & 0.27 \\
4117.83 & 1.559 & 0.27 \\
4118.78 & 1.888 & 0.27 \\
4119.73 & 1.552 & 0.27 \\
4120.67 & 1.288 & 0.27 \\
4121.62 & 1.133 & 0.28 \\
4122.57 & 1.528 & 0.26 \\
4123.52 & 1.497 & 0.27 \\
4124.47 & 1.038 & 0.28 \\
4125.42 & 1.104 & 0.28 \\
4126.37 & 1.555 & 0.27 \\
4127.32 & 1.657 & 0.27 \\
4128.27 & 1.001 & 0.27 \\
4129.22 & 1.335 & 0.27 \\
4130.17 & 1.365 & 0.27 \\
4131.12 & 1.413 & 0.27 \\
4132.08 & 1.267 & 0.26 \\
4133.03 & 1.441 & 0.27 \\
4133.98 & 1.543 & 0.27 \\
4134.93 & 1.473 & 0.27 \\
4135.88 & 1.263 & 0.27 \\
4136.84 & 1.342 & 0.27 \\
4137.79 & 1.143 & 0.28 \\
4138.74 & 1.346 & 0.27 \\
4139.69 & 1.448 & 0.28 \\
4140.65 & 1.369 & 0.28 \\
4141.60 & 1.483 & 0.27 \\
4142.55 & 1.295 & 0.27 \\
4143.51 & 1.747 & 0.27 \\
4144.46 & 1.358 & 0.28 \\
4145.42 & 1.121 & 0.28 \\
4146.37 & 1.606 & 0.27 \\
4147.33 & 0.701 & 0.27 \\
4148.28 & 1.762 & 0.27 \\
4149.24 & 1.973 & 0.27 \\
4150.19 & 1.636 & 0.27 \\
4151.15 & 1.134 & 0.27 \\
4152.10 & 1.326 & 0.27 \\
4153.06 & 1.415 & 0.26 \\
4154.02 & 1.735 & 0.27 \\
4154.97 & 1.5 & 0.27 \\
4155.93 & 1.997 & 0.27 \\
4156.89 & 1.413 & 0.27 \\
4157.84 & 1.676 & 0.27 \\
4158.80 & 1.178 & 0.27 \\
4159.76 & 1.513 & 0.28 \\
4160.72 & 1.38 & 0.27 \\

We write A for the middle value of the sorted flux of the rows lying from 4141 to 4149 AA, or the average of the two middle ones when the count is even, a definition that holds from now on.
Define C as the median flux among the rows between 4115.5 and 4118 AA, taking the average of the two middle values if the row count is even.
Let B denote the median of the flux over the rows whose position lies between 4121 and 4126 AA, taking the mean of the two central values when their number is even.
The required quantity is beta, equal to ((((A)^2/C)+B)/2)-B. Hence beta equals 0.10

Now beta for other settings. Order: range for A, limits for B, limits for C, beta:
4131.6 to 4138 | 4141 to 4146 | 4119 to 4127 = -0.03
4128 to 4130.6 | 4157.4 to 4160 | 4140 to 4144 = -0.13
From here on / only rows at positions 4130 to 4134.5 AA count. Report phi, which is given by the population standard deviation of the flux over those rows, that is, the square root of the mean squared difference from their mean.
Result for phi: 0.09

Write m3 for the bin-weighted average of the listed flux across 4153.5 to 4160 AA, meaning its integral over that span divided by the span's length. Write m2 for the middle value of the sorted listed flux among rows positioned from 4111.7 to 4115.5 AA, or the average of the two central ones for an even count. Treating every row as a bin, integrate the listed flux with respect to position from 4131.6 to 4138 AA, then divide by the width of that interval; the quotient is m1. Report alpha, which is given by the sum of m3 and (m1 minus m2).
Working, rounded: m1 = 1.36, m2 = 1.14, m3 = 1.57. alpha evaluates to 1.8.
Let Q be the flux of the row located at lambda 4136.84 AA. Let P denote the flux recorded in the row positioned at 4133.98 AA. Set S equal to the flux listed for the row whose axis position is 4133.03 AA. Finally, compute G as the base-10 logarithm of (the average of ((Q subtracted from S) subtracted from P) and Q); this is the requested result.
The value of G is 0.14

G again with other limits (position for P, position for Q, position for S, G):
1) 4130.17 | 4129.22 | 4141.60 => 0.11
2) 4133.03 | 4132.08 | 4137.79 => 0.15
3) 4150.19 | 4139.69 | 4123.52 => 0.18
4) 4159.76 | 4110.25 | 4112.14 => 0.14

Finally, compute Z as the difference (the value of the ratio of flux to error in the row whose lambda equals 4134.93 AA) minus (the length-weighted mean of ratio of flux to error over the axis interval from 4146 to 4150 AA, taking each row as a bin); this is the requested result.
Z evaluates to -0.2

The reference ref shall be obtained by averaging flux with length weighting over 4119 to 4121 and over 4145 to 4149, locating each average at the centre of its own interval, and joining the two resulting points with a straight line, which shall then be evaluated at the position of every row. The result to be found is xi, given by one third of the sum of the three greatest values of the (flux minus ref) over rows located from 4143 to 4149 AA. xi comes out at 0.36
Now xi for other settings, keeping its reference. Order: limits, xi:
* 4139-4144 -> 0.19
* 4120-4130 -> 0.12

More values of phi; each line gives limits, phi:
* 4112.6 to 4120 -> 0.27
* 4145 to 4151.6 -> 0.41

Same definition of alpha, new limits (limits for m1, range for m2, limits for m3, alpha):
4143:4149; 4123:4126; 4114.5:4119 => 1.8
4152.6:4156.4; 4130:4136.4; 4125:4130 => 1.6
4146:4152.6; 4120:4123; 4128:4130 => 1.4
